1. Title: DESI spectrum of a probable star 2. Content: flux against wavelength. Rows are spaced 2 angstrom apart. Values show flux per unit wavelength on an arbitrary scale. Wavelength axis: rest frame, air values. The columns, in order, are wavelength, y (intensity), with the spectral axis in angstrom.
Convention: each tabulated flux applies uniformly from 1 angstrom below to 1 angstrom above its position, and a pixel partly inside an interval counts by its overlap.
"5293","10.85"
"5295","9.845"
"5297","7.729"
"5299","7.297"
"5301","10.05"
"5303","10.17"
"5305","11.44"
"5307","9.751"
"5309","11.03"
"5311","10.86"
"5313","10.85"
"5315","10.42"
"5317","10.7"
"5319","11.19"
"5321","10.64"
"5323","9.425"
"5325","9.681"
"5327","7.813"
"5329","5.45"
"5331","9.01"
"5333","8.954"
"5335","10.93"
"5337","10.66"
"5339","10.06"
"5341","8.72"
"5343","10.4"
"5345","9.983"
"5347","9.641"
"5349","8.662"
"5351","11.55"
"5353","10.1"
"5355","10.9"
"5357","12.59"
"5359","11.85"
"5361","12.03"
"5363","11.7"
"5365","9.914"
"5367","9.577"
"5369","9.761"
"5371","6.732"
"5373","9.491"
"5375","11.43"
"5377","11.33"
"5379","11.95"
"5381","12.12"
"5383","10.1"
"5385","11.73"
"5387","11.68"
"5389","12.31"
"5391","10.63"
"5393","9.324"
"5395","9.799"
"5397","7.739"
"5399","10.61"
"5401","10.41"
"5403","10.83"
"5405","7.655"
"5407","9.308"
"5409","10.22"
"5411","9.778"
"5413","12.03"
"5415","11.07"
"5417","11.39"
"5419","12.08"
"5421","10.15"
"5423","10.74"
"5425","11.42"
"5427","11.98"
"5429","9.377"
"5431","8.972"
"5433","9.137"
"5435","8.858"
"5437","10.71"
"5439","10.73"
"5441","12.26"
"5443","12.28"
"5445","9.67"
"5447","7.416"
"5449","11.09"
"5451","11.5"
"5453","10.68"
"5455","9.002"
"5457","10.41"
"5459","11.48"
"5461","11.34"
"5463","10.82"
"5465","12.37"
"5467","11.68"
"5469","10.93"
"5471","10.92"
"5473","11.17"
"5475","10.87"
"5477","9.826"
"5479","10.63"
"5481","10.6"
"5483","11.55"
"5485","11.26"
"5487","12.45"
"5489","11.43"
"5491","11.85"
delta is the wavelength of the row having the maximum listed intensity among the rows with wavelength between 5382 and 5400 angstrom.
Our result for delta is 5389 angstrom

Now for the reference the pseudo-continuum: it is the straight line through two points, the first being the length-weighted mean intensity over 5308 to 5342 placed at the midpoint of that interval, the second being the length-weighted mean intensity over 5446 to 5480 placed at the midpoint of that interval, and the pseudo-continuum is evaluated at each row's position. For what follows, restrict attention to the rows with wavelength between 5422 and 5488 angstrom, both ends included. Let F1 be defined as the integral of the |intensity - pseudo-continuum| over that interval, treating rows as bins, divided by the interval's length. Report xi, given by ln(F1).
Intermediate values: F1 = 0.87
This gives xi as -0.14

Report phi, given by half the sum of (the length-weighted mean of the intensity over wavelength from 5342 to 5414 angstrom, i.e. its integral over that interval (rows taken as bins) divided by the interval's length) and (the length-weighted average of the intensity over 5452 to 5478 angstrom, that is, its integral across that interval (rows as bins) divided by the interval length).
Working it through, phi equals 10.66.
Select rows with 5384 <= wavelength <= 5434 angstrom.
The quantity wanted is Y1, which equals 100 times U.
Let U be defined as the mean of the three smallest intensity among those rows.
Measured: 812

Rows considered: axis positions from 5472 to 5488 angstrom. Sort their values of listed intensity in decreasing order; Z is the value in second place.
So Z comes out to 11.55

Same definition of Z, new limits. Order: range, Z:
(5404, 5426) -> 12.03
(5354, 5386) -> 12.12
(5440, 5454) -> 12.26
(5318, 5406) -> 12.31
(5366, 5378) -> 11.33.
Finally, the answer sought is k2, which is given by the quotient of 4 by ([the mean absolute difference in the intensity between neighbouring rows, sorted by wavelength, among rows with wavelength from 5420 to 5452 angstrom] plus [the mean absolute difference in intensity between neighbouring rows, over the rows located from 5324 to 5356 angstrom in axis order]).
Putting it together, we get 1.6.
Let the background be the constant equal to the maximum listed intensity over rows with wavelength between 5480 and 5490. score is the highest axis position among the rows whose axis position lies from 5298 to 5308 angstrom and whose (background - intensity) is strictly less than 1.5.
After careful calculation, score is 5305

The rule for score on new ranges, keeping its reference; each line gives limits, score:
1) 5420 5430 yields 5427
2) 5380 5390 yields 5389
